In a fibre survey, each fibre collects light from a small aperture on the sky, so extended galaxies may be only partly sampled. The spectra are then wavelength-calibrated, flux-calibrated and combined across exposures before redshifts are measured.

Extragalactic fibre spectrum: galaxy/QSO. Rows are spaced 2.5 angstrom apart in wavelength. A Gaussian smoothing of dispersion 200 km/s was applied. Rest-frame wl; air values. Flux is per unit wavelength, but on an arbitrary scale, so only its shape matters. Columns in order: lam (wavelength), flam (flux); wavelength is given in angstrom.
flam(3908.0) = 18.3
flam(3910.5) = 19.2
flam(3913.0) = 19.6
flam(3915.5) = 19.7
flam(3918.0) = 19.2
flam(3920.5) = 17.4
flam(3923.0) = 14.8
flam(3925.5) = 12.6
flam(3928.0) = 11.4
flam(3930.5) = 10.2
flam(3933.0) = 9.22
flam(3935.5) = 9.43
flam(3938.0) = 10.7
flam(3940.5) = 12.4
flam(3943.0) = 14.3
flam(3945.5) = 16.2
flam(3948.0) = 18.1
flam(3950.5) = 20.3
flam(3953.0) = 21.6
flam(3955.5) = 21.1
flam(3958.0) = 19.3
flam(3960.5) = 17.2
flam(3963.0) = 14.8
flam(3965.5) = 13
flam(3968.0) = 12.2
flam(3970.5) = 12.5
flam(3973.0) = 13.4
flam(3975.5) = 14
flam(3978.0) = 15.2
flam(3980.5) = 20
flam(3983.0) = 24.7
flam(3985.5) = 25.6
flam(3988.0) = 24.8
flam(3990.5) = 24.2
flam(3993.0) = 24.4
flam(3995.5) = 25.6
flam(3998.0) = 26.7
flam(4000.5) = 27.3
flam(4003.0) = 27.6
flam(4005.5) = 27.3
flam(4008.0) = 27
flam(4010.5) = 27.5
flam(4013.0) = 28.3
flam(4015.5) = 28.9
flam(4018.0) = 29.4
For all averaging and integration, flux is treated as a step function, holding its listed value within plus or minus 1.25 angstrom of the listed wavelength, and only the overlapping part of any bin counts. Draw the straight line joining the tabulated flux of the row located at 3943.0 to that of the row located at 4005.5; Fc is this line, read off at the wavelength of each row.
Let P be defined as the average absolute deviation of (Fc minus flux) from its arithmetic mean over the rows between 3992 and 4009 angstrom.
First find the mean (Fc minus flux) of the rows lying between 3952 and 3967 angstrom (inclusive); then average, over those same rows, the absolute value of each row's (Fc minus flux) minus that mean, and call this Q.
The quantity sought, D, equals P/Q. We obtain 0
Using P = 0.6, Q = 3.6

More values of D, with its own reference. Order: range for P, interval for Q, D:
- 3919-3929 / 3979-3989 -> 2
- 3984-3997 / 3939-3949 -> 1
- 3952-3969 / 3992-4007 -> 9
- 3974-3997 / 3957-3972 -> 1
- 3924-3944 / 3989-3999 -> 4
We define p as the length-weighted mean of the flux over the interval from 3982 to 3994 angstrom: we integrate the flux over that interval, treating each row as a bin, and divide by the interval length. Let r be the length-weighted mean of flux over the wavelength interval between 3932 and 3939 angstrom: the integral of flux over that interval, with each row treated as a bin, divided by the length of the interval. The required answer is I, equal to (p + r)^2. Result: 1192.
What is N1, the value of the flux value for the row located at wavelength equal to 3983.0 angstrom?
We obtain 24.7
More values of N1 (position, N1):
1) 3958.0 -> 19.3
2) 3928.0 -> 11.4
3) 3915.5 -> 19.7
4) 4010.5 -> 27.5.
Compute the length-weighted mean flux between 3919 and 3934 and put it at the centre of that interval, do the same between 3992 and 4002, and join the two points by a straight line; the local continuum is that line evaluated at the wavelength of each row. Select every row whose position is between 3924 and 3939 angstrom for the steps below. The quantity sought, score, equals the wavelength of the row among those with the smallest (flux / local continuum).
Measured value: 3935.5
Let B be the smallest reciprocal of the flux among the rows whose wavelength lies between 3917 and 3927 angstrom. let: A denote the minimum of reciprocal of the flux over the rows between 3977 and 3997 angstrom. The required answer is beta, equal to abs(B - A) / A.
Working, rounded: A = 0.039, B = 0.0521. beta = 0.3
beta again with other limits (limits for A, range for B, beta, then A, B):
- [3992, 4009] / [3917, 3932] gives 0.4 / 0.036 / 0.0521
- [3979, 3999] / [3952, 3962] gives 0.2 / 0.037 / 0.0463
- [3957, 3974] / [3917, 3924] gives 0.0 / 0.052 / 0.0521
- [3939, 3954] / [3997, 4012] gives 0.2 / 0.046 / 0.0362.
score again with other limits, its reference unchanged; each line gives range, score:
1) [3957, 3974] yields 3968.0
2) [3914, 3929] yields 3928.0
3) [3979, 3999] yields 3980.5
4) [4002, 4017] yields 4008.0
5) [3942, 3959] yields 3943.0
